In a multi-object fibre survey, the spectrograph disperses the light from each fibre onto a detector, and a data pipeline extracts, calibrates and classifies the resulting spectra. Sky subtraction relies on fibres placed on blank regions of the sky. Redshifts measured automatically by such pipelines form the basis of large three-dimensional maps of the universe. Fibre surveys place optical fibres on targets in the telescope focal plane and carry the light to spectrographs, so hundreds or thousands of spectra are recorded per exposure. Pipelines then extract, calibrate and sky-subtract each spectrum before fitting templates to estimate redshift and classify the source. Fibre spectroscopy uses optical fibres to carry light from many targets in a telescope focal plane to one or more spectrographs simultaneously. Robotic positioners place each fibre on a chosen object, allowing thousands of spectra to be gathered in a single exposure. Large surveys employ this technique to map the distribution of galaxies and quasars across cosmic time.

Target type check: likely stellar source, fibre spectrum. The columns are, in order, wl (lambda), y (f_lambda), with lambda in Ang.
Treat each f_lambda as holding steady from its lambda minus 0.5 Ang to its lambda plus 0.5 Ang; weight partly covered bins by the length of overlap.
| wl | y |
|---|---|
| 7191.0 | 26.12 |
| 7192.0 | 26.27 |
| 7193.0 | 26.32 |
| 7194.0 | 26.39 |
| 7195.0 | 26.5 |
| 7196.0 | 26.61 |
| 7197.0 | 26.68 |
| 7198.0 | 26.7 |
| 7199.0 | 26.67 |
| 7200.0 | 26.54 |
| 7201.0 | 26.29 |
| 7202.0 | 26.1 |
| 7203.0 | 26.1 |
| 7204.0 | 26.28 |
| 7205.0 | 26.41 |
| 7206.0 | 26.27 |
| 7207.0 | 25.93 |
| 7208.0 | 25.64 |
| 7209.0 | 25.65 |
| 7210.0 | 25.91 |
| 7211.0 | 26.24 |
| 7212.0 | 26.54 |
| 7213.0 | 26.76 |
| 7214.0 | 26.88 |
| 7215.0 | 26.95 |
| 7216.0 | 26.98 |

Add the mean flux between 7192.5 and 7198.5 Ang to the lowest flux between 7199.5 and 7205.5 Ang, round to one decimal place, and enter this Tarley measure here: 52.6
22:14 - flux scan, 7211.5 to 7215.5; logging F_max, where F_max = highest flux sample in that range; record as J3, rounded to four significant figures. 26.95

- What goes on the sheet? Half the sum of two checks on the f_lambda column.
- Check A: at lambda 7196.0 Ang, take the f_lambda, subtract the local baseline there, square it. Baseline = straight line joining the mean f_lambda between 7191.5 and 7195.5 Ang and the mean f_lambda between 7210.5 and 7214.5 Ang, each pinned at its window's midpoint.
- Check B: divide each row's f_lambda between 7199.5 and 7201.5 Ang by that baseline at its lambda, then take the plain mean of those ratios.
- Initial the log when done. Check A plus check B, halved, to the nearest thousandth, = 0.521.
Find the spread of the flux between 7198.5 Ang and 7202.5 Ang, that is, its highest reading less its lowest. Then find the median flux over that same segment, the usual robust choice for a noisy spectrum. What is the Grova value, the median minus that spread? 25.8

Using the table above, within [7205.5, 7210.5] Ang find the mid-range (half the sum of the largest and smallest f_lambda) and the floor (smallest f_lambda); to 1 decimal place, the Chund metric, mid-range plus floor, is 51.6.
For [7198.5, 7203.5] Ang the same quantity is 52.5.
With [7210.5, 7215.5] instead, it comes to 52.8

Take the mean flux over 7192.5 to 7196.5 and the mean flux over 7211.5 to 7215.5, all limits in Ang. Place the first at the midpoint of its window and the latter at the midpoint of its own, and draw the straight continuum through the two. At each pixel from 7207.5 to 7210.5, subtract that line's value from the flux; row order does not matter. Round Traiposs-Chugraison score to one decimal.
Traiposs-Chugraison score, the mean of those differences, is -1.0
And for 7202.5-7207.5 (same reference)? -0.4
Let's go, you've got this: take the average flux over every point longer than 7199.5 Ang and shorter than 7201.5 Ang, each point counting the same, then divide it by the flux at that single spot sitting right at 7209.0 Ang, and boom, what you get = 1.03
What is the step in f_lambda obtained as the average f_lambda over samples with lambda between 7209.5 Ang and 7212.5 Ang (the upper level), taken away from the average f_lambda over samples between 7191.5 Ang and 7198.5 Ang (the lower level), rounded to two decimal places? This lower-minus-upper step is 0.27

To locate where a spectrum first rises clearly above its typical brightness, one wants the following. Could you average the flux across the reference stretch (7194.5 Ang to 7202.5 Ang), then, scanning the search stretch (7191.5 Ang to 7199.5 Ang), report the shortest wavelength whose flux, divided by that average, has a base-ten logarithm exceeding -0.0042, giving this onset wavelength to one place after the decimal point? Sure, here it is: 7192.0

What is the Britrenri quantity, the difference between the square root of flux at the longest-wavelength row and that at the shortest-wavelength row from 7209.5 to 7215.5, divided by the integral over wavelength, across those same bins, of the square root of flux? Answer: 0.0033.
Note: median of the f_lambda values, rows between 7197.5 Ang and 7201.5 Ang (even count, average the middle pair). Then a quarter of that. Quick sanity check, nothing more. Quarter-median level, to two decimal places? 6.65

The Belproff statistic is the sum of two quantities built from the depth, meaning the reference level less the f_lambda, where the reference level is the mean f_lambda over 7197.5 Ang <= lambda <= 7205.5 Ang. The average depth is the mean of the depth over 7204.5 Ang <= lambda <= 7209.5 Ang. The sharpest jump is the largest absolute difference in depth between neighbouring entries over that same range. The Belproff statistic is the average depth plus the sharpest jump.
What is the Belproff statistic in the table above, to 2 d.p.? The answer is 0.75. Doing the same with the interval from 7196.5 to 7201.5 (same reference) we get 0.06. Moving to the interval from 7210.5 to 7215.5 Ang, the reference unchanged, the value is 0.01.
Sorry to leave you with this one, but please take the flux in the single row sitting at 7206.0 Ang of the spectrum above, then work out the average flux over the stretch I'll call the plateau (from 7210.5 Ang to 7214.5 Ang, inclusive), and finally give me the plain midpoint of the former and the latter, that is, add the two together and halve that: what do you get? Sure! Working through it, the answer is 26.4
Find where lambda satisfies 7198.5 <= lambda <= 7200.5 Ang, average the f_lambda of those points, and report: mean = 26.6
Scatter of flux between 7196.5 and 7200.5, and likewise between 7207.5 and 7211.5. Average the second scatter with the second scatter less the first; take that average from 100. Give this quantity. 99.8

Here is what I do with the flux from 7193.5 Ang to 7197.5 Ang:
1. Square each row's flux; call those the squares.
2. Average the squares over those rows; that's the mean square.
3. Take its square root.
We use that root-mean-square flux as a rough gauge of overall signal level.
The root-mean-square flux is 26.55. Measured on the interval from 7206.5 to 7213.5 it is 26.10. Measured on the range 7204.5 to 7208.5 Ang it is 26.06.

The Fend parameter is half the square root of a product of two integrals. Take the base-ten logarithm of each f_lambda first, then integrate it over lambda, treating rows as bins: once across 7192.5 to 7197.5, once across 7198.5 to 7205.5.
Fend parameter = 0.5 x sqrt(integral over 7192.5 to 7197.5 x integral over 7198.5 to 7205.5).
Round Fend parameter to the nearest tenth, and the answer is 4.2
